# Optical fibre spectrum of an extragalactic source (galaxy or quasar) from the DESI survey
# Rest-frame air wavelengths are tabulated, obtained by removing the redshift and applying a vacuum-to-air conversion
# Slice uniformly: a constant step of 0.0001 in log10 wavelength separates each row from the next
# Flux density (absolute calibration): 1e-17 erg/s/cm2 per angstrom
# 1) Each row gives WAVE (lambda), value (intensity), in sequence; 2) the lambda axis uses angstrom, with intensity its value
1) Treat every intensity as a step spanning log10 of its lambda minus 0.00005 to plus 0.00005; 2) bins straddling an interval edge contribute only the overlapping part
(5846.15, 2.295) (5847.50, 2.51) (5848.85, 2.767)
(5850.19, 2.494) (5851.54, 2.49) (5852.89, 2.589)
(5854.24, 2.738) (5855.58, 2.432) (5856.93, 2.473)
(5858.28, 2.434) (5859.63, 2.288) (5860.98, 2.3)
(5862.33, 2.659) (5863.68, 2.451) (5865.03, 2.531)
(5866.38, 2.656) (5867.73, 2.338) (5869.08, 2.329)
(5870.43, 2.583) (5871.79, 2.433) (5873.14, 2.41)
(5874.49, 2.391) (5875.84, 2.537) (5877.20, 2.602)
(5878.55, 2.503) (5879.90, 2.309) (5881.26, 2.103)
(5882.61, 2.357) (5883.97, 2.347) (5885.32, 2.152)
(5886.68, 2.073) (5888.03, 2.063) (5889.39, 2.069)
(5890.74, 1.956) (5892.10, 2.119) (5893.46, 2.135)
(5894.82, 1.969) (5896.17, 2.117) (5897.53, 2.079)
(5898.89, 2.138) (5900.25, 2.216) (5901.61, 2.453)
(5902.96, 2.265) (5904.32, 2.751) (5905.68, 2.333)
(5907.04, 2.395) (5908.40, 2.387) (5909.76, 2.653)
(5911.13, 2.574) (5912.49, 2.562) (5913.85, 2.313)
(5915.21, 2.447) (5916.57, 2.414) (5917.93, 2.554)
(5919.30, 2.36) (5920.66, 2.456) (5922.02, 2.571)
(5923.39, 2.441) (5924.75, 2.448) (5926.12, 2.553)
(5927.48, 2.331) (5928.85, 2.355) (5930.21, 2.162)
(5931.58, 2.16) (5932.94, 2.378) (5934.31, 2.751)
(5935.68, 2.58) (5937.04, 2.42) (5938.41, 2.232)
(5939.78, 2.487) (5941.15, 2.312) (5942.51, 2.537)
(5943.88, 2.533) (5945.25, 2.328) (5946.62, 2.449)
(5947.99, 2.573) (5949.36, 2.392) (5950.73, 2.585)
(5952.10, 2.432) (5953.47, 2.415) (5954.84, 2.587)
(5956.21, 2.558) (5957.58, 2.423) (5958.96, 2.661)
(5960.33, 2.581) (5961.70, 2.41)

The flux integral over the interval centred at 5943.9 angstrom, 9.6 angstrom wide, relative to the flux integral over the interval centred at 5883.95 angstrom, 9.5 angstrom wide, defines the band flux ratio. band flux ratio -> 1.13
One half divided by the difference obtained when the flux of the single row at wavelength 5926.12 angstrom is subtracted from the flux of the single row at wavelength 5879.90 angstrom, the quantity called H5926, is -2.0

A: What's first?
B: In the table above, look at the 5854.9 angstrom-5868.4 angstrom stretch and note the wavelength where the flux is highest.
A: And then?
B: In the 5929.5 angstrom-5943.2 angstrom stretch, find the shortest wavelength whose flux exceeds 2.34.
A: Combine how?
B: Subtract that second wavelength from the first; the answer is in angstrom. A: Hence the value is -70.6 angstrom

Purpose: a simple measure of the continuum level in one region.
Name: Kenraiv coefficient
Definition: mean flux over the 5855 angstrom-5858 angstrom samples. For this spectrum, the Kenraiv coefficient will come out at 2.45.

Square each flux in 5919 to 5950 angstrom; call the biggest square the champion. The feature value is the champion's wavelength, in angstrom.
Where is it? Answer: 5934.31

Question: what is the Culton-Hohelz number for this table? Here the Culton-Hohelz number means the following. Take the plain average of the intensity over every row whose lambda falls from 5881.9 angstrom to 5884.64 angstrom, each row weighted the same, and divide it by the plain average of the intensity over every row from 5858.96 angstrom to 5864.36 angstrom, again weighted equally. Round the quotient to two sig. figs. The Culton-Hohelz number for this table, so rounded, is 0.97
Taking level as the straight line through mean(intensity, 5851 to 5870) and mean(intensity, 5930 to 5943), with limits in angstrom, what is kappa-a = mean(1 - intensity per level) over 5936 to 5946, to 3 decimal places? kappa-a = -0.004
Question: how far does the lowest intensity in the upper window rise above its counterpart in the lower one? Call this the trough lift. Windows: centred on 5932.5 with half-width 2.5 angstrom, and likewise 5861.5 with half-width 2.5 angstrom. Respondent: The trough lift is -0.13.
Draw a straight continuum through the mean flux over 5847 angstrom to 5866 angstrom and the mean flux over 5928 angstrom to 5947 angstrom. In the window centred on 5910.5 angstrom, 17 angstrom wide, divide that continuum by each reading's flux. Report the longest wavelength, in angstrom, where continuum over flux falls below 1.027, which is 5917.93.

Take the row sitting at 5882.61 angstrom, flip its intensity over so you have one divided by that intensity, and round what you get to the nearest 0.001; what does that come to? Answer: 0.424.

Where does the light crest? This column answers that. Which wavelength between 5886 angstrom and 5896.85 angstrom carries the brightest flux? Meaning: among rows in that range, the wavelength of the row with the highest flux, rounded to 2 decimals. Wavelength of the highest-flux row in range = 5893.46 angstrom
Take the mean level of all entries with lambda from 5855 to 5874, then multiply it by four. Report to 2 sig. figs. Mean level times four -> 9.8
